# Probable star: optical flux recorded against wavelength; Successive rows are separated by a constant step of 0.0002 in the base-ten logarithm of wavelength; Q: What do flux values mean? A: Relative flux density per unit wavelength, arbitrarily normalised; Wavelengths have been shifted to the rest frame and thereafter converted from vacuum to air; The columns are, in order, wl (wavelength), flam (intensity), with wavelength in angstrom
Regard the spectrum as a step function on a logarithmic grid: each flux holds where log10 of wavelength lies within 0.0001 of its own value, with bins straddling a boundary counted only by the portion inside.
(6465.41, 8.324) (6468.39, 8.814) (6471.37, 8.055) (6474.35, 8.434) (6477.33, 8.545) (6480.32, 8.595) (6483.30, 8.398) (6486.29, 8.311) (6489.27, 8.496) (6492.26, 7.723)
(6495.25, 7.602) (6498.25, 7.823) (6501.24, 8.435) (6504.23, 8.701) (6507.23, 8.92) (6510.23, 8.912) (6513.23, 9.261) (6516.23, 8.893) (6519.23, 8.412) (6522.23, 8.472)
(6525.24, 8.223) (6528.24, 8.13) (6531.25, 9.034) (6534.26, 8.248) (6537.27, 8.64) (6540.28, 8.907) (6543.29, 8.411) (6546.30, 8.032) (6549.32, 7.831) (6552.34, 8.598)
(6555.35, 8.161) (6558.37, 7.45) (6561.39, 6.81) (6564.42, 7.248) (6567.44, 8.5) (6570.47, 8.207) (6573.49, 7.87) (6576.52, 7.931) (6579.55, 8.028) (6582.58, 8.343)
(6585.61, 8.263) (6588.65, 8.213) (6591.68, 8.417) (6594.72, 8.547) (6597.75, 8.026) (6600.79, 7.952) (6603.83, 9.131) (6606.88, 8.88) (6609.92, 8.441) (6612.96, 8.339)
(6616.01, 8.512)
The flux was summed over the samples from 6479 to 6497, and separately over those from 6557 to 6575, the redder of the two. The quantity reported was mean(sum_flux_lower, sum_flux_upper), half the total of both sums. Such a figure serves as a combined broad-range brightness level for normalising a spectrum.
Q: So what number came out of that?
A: 47.6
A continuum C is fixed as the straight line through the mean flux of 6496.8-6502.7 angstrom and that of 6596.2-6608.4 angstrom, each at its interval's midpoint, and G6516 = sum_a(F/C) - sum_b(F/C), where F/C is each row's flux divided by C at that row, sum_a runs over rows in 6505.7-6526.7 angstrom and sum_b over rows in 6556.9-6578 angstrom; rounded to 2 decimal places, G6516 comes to 1.01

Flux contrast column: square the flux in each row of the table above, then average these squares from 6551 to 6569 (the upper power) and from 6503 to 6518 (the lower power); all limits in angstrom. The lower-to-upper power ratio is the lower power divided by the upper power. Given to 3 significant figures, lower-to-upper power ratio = 1.31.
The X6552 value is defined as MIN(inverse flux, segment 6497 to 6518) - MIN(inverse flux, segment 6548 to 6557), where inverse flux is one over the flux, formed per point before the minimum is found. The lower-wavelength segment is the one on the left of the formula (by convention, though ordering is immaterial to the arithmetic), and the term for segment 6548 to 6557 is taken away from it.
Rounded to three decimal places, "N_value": -0.008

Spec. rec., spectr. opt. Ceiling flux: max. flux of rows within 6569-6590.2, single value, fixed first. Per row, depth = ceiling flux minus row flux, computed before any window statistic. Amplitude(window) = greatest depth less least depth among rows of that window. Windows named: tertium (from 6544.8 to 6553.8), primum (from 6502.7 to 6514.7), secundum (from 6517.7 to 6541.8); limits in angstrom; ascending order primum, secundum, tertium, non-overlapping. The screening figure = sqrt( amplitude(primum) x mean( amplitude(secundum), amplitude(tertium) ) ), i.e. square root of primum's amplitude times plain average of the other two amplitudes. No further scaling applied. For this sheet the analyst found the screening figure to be 0.68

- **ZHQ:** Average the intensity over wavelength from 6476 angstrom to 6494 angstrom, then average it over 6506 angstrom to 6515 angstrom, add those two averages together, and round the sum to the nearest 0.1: 17.4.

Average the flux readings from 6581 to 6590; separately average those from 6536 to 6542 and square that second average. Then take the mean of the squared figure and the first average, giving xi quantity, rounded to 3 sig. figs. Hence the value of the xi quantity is 42.6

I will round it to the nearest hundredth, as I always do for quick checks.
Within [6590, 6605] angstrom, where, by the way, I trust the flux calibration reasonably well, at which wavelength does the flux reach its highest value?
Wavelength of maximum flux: 6603.83 angstrom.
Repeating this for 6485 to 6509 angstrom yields 6507.23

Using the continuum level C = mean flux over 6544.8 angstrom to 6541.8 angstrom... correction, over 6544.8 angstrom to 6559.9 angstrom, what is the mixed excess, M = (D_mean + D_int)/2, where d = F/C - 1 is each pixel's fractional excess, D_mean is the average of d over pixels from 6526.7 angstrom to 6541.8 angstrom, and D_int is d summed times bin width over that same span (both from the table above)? 0.58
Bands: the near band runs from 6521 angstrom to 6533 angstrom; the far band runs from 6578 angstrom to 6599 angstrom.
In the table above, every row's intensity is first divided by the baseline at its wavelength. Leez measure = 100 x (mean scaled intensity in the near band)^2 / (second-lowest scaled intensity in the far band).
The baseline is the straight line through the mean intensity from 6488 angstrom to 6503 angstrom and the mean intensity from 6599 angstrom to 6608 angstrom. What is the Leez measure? 113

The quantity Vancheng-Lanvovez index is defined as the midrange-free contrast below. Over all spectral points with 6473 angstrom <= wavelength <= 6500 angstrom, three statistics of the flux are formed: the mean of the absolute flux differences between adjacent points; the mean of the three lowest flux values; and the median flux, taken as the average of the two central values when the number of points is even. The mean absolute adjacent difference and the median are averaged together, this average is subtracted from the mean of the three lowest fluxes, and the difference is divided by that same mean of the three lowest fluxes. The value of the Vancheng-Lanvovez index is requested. 0.442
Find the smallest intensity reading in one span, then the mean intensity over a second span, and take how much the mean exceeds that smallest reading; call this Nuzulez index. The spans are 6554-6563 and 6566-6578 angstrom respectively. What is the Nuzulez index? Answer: 1.3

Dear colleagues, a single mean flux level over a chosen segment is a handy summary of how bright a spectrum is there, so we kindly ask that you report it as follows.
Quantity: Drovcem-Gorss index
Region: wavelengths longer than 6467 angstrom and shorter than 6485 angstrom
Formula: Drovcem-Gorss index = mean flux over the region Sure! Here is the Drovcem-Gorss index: 8.47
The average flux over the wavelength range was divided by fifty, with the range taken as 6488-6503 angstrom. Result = 0.160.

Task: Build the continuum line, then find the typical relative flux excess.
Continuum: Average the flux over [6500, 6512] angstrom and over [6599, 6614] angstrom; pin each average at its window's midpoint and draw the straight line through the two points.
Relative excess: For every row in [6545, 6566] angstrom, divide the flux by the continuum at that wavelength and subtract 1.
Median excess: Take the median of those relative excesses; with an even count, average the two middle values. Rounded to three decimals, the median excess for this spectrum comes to -0.096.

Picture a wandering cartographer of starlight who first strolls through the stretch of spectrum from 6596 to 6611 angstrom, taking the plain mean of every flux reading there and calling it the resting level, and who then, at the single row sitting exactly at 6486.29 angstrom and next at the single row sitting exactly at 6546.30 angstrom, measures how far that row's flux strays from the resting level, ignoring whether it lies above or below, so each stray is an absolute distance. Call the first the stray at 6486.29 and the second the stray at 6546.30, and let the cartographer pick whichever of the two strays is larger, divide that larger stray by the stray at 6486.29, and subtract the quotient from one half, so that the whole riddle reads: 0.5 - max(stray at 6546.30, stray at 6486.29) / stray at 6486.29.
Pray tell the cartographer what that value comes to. -2.1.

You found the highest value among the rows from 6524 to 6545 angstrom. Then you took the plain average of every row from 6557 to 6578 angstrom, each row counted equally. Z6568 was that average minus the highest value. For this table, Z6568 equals -1.32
